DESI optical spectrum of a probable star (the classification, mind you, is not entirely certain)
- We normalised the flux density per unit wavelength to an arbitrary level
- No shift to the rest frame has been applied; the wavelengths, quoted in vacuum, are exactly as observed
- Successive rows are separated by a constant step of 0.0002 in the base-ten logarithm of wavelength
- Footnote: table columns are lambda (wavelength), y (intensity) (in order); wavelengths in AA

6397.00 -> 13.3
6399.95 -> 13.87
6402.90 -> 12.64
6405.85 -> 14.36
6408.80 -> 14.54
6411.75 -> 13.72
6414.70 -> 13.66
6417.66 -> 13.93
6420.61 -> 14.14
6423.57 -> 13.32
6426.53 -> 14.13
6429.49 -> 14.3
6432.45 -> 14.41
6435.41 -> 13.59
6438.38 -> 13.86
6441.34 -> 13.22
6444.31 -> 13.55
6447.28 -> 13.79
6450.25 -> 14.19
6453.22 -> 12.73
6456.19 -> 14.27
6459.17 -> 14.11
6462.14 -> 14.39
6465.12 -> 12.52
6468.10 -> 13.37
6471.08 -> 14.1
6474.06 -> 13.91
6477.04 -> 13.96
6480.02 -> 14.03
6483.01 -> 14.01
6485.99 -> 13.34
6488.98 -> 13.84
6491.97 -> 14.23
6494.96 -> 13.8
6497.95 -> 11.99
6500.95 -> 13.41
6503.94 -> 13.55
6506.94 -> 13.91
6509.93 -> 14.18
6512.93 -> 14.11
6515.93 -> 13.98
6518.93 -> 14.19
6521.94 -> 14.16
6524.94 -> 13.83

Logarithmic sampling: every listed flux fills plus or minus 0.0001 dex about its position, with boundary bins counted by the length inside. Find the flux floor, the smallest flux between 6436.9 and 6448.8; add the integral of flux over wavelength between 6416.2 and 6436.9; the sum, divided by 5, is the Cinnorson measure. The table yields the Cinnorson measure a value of 61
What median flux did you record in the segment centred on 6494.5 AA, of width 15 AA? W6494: 13.8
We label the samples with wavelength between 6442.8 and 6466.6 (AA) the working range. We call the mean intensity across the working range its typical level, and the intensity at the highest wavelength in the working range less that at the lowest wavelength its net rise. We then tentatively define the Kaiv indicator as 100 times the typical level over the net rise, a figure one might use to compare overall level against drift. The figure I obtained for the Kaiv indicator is -1329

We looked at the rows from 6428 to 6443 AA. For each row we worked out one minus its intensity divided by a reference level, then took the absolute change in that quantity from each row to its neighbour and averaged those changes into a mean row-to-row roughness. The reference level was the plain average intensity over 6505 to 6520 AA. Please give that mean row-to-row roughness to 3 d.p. 0.033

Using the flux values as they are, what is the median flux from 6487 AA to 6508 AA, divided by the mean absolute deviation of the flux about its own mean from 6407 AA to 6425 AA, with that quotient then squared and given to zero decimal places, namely 1879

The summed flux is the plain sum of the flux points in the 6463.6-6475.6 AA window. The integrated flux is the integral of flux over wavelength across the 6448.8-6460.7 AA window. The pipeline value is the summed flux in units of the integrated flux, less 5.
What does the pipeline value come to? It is -4.67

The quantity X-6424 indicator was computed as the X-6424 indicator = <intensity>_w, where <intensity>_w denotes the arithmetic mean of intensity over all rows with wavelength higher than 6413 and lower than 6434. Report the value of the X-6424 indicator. 14.0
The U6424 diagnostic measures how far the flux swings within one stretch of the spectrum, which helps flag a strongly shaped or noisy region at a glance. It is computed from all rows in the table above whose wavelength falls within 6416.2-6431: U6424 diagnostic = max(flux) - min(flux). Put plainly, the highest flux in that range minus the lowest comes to 1.0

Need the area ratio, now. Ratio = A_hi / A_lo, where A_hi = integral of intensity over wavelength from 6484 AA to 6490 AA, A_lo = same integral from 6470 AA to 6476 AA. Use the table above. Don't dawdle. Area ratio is 1.0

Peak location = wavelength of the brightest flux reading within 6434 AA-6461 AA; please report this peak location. 6456.19 AA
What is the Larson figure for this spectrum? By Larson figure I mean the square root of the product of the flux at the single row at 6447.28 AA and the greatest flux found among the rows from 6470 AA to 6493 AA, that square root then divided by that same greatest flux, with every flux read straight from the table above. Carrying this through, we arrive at 0.98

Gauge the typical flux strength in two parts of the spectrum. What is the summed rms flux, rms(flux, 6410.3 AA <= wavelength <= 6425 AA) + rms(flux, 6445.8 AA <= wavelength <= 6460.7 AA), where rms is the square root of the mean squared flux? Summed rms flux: 27.6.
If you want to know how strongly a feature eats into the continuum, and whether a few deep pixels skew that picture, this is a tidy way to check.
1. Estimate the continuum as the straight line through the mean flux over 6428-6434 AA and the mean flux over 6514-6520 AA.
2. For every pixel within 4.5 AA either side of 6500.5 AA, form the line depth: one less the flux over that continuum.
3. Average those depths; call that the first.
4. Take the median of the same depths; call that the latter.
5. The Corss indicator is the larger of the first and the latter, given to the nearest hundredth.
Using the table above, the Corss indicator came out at 0.08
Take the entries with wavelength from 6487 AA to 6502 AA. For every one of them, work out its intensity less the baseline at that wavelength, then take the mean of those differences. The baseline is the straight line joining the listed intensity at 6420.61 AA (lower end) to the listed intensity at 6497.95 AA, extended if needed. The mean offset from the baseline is 1.4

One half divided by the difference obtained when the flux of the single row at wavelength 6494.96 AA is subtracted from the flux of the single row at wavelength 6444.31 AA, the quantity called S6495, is -2.0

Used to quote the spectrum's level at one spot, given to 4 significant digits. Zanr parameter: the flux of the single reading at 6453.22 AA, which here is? 12.73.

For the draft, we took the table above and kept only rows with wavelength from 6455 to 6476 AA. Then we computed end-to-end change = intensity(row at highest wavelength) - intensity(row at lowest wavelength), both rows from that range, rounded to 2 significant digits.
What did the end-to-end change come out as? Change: -0.36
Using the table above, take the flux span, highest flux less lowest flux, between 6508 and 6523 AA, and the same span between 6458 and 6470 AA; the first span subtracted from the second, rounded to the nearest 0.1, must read 1.7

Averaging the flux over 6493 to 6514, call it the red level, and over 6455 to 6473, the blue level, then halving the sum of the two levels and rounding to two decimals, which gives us 13.68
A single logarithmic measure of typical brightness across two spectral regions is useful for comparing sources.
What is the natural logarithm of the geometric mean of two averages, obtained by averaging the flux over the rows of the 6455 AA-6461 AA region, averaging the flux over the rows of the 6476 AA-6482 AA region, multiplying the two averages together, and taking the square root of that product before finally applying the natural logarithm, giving 2.65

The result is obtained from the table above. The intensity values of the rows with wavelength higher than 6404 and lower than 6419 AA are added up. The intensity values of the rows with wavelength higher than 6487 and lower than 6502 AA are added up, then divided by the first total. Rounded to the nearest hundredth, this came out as 0.96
